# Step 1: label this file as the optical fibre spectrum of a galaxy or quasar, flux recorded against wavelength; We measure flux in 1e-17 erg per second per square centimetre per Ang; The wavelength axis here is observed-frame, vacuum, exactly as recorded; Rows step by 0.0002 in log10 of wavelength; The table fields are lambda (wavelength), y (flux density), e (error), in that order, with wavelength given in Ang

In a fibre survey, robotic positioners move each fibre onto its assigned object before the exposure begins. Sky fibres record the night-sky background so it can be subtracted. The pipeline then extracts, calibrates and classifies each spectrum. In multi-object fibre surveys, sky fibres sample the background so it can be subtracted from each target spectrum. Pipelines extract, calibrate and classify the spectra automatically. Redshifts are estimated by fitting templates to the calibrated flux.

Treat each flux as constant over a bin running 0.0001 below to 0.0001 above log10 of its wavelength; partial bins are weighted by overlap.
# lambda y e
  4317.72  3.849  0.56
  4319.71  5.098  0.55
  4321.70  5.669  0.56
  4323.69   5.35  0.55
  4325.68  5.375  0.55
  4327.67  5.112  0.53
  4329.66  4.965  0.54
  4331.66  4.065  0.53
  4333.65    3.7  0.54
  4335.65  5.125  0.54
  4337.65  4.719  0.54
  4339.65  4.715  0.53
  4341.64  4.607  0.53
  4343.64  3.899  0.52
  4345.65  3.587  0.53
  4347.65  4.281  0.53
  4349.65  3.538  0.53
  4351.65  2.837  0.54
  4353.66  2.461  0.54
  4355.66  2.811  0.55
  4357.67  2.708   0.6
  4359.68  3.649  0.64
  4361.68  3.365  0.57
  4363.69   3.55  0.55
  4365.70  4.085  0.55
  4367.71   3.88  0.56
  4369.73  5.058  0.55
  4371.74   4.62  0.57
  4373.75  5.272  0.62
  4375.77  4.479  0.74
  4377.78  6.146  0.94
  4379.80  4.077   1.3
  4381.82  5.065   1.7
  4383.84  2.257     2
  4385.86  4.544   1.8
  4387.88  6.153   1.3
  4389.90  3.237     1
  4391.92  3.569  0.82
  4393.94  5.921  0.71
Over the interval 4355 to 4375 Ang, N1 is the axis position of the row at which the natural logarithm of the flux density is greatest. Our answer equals 4373.75 Ang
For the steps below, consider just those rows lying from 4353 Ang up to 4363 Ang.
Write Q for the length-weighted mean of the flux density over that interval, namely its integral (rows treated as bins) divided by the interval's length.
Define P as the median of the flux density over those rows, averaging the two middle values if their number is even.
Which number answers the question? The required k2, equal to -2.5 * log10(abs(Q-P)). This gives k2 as 1.6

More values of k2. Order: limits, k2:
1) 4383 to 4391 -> 1.8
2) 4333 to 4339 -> 2.0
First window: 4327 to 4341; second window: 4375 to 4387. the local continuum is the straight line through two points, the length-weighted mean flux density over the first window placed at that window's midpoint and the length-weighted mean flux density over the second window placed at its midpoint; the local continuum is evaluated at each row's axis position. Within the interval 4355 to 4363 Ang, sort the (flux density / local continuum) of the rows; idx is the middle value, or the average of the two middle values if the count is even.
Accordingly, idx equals 0.7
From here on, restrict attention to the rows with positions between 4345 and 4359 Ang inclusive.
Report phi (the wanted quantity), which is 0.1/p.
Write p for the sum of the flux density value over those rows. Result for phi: 0.0045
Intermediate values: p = 22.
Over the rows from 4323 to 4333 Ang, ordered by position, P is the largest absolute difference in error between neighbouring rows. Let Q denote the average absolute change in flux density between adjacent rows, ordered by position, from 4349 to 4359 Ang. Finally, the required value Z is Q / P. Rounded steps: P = 0.02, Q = 0.38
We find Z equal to 19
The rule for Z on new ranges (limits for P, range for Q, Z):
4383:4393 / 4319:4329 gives 1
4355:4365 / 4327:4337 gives 10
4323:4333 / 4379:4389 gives 96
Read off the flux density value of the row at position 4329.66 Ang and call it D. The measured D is 4.965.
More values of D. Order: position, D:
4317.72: 3.849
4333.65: 3.7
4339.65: 4.715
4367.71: 3.88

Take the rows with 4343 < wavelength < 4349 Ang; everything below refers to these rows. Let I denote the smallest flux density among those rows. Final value 3.587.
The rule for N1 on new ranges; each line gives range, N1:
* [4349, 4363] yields 4359.68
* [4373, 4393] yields 4387.88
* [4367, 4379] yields 4377.78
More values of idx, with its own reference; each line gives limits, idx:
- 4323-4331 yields 1.1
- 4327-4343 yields 1.0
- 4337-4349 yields 1.0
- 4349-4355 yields 0.6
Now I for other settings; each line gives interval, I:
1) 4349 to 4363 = 2.461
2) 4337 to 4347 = 3.587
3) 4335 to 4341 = 4.715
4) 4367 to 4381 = 3.88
